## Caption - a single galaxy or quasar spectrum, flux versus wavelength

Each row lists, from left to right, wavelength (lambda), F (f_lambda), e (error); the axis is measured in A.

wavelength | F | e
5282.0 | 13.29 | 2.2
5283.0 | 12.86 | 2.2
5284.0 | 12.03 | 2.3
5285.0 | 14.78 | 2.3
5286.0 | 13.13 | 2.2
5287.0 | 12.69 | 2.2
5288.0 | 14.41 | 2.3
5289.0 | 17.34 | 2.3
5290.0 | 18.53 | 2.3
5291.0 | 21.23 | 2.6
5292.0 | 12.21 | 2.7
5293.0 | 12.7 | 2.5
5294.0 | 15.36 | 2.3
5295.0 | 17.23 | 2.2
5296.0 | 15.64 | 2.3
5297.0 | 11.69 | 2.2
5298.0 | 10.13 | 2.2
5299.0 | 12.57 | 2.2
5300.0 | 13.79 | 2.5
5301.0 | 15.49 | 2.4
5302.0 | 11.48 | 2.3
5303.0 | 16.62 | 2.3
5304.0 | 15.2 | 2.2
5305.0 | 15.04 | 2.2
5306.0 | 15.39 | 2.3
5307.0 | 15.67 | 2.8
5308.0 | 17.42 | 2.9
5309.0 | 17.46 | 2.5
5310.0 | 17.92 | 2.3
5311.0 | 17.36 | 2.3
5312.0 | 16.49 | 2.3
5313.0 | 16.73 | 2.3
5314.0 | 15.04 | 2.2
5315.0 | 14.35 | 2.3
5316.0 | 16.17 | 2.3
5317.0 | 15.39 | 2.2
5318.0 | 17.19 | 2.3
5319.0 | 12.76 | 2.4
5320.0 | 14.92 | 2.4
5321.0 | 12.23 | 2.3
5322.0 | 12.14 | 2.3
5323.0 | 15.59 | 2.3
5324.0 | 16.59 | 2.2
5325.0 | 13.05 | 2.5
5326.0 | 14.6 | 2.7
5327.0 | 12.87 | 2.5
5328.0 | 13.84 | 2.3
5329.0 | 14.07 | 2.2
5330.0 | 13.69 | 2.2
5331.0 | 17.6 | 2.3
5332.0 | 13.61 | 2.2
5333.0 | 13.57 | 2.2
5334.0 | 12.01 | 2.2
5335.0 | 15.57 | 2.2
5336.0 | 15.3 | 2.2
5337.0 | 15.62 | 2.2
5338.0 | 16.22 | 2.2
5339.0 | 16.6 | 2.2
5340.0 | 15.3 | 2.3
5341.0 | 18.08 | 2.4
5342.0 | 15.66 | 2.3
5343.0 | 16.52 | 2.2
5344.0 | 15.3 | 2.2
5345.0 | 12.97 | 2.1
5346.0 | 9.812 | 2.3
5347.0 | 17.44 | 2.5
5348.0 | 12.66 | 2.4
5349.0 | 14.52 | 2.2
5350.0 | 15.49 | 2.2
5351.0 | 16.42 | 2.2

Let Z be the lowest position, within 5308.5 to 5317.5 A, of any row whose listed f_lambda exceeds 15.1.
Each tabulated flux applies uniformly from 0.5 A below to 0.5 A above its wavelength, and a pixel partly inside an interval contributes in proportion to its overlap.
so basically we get 5309.0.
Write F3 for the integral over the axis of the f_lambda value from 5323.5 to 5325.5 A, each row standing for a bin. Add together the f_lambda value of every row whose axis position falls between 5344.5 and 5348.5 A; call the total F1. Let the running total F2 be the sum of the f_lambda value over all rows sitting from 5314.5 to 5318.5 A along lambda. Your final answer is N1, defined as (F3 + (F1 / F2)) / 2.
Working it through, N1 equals 15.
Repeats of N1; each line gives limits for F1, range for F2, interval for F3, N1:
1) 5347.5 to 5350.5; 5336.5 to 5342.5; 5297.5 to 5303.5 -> 40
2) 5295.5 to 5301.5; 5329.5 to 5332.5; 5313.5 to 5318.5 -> 40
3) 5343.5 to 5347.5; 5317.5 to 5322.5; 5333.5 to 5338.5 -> 38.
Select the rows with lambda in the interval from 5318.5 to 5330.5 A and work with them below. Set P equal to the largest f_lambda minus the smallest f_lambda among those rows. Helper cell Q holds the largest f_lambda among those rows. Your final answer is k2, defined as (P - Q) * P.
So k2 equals -54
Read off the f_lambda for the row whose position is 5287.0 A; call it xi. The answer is 12.69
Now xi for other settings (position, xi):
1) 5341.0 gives 18.08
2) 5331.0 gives 17.6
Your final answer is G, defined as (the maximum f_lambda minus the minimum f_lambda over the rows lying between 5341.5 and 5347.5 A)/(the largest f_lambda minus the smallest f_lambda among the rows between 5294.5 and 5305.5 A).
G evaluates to 1.1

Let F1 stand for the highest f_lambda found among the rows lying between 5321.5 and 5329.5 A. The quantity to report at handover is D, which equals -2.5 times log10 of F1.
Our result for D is -3.05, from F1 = 16.59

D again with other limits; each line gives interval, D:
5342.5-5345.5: -3.05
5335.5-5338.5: -3.03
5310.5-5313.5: -3.10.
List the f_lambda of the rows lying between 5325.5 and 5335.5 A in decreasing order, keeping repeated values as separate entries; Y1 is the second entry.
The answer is 15.57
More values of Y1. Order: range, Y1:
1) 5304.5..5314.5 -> 17.46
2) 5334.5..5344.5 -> 16.6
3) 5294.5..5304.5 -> 16.62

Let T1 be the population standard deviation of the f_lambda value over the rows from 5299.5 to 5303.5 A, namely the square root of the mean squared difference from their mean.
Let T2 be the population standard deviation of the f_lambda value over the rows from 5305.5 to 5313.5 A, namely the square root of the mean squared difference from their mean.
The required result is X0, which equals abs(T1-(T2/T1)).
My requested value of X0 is 1.5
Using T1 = 1.9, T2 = 0.8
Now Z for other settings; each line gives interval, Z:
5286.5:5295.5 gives 5289.0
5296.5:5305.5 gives 5301.0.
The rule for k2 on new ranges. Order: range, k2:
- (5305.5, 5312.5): -39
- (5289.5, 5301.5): -112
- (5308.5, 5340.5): -71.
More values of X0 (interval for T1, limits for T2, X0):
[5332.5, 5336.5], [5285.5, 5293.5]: 0.7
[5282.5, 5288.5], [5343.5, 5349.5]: 1.5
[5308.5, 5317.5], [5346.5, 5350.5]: 0.4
